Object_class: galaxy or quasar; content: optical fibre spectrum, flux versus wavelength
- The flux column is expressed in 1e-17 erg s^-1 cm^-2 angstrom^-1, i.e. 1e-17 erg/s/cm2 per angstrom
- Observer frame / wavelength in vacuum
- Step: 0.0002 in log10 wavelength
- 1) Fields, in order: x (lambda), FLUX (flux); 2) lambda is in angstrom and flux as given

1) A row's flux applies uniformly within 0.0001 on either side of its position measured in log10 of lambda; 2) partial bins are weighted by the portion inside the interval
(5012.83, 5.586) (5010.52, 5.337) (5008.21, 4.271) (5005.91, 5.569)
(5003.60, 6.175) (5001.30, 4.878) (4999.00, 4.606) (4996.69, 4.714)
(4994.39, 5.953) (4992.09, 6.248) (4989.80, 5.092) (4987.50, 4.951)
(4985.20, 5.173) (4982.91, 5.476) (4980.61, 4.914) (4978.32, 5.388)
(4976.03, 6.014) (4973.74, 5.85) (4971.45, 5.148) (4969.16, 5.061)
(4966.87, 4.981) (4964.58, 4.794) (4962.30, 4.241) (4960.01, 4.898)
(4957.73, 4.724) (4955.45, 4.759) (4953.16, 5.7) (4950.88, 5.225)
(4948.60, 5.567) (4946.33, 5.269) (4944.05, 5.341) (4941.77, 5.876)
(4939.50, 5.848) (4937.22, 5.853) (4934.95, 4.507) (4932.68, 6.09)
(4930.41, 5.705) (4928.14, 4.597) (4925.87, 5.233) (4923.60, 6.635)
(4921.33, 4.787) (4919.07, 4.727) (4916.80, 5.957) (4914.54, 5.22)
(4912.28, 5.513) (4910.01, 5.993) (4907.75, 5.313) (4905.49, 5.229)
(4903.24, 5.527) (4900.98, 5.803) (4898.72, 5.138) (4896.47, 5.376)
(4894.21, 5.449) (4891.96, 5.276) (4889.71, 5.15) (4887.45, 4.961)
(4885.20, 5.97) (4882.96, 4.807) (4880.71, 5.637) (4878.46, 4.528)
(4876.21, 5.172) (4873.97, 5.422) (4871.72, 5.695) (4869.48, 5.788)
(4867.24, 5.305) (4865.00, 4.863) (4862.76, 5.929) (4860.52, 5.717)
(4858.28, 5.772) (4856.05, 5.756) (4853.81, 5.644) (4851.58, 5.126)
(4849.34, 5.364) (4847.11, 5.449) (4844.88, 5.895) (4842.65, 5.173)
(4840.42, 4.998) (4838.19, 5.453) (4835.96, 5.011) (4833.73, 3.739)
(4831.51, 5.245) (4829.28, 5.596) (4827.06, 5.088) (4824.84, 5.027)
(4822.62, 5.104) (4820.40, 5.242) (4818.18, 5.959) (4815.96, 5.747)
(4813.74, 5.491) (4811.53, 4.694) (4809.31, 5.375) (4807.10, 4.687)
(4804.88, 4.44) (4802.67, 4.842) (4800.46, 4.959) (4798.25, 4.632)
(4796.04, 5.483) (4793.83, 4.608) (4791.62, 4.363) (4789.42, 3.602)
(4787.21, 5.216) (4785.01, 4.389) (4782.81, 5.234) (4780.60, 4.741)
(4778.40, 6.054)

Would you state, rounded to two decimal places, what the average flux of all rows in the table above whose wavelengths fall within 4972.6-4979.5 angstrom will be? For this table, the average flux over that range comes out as 5.75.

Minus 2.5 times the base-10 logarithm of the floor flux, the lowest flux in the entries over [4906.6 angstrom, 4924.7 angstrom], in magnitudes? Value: -1.69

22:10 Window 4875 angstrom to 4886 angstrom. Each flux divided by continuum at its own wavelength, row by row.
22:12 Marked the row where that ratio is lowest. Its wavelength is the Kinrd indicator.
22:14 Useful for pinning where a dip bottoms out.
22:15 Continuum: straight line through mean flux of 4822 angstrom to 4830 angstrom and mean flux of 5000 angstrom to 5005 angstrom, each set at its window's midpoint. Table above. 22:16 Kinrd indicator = 4878.46 angstrom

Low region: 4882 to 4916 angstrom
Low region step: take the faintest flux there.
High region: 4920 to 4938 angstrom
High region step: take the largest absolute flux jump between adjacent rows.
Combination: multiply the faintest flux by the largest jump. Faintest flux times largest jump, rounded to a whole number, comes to 9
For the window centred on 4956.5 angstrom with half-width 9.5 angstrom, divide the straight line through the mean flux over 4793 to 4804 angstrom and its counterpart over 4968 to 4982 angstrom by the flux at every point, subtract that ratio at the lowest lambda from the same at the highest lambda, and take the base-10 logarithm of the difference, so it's -0.79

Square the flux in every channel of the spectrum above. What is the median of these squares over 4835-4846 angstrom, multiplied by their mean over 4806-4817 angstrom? 728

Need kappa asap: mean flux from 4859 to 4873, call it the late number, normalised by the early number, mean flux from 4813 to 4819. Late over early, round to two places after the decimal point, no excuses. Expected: 0.97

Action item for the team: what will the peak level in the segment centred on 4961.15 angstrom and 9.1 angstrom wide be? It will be 4.898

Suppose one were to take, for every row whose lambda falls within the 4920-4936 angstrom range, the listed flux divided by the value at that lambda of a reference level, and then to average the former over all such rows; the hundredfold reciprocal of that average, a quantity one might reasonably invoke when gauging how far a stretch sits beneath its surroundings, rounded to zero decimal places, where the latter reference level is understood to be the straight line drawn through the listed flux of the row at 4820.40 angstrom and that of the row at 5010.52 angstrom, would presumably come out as 99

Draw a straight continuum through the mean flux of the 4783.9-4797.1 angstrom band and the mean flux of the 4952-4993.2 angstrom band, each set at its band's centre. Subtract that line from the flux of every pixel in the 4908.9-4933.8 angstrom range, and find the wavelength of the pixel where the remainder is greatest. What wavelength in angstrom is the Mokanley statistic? 4923.60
